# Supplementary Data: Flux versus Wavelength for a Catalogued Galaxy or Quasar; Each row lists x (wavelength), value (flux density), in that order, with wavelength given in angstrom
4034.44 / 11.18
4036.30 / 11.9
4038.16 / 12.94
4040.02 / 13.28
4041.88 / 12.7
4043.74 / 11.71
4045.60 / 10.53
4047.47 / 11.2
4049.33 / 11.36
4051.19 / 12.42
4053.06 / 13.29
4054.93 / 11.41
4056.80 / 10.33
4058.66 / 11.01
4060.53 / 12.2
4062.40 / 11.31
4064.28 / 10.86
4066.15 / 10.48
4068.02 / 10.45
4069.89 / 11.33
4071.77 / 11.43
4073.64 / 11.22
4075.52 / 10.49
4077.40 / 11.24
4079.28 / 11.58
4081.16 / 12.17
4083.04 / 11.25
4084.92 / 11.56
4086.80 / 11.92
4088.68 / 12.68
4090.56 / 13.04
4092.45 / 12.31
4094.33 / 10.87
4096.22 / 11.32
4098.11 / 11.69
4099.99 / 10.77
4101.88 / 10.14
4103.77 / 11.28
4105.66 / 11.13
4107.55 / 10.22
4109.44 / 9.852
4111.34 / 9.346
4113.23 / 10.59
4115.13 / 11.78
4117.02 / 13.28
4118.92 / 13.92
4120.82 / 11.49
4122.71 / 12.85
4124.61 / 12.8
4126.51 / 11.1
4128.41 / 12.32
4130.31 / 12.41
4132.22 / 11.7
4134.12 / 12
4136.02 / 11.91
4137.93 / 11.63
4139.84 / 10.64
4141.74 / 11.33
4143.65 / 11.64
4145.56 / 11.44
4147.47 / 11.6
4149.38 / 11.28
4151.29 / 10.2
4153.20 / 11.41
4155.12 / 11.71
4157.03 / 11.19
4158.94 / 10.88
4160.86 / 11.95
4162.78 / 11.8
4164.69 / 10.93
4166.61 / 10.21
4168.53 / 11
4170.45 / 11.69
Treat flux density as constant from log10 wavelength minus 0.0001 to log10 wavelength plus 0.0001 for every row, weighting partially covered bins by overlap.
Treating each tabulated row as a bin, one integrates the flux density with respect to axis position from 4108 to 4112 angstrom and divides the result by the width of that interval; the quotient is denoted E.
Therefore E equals 9.7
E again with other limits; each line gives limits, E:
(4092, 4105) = 11.2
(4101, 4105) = 10.7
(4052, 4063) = 11.6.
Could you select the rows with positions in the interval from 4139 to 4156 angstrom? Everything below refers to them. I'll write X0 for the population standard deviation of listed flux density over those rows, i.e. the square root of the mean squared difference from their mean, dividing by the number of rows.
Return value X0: 0.47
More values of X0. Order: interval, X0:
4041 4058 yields 0.93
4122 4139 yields 0.54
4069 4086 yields 0.42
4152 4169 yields 0.52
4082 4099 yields 0.67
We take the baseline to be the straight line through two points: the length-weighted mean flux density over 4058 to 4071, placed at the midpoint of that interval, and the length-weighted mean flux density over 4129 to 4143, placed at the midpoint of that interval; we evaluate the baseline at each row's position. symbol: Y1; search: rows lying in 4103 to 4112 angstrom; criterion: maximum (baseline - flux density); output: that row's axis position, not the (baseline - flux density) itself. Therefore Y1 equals 4111.34 angstrom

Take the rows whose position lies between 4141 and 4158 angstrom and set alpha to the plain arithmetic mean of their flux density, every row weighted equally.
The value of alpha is 11.3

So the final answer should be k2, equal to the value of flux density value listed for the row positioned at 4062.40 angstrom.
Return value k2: 11.31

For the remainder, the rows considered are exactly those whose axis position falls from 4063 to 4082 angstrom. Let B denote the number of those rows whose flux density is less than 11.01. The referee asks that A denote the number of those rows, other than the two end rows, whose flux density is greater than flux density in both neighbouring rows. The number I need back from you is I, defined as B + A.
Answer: 5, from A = 1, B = 4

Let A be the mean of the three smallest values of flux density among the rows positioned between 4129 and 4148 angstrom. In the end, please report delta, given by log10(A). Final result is 1.05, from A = 11.1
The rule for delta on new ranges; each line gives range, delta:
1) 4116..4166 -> 1.02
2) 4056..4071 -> 1.02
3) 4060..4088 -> 1.02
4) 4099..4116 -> 0.99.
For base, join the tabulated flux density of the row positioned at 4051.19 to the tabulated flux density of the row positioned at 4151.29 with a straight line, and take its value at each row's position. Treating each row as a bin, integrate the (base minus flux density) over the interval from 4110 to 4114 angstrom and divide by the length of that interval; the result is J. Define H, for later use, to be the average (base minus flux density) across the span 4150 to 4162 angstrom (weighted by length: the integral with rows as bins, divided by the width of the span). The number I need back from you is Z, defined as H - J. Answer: -2.3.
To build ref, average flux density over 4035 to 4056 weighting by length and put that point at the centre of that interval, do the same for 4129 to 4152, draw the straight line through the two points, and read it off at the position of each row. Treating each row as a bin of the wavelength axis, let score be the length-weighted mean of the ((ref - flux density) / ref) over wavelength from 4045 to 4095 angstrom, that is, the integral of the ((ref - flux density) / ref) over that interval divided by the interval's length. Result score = 0.034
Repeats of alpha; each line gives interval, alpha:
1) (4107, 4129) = 11.6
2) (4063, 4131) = 11.5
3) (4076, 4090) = 11.8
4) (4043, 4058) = 11.5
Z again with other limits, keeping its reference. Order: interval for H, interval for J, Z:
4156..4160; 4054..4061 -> -2.1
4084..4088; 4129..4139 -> 1.2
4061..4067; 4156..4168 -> 2.3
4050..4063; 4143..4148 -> 1.8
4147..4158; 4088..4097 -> -0.5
